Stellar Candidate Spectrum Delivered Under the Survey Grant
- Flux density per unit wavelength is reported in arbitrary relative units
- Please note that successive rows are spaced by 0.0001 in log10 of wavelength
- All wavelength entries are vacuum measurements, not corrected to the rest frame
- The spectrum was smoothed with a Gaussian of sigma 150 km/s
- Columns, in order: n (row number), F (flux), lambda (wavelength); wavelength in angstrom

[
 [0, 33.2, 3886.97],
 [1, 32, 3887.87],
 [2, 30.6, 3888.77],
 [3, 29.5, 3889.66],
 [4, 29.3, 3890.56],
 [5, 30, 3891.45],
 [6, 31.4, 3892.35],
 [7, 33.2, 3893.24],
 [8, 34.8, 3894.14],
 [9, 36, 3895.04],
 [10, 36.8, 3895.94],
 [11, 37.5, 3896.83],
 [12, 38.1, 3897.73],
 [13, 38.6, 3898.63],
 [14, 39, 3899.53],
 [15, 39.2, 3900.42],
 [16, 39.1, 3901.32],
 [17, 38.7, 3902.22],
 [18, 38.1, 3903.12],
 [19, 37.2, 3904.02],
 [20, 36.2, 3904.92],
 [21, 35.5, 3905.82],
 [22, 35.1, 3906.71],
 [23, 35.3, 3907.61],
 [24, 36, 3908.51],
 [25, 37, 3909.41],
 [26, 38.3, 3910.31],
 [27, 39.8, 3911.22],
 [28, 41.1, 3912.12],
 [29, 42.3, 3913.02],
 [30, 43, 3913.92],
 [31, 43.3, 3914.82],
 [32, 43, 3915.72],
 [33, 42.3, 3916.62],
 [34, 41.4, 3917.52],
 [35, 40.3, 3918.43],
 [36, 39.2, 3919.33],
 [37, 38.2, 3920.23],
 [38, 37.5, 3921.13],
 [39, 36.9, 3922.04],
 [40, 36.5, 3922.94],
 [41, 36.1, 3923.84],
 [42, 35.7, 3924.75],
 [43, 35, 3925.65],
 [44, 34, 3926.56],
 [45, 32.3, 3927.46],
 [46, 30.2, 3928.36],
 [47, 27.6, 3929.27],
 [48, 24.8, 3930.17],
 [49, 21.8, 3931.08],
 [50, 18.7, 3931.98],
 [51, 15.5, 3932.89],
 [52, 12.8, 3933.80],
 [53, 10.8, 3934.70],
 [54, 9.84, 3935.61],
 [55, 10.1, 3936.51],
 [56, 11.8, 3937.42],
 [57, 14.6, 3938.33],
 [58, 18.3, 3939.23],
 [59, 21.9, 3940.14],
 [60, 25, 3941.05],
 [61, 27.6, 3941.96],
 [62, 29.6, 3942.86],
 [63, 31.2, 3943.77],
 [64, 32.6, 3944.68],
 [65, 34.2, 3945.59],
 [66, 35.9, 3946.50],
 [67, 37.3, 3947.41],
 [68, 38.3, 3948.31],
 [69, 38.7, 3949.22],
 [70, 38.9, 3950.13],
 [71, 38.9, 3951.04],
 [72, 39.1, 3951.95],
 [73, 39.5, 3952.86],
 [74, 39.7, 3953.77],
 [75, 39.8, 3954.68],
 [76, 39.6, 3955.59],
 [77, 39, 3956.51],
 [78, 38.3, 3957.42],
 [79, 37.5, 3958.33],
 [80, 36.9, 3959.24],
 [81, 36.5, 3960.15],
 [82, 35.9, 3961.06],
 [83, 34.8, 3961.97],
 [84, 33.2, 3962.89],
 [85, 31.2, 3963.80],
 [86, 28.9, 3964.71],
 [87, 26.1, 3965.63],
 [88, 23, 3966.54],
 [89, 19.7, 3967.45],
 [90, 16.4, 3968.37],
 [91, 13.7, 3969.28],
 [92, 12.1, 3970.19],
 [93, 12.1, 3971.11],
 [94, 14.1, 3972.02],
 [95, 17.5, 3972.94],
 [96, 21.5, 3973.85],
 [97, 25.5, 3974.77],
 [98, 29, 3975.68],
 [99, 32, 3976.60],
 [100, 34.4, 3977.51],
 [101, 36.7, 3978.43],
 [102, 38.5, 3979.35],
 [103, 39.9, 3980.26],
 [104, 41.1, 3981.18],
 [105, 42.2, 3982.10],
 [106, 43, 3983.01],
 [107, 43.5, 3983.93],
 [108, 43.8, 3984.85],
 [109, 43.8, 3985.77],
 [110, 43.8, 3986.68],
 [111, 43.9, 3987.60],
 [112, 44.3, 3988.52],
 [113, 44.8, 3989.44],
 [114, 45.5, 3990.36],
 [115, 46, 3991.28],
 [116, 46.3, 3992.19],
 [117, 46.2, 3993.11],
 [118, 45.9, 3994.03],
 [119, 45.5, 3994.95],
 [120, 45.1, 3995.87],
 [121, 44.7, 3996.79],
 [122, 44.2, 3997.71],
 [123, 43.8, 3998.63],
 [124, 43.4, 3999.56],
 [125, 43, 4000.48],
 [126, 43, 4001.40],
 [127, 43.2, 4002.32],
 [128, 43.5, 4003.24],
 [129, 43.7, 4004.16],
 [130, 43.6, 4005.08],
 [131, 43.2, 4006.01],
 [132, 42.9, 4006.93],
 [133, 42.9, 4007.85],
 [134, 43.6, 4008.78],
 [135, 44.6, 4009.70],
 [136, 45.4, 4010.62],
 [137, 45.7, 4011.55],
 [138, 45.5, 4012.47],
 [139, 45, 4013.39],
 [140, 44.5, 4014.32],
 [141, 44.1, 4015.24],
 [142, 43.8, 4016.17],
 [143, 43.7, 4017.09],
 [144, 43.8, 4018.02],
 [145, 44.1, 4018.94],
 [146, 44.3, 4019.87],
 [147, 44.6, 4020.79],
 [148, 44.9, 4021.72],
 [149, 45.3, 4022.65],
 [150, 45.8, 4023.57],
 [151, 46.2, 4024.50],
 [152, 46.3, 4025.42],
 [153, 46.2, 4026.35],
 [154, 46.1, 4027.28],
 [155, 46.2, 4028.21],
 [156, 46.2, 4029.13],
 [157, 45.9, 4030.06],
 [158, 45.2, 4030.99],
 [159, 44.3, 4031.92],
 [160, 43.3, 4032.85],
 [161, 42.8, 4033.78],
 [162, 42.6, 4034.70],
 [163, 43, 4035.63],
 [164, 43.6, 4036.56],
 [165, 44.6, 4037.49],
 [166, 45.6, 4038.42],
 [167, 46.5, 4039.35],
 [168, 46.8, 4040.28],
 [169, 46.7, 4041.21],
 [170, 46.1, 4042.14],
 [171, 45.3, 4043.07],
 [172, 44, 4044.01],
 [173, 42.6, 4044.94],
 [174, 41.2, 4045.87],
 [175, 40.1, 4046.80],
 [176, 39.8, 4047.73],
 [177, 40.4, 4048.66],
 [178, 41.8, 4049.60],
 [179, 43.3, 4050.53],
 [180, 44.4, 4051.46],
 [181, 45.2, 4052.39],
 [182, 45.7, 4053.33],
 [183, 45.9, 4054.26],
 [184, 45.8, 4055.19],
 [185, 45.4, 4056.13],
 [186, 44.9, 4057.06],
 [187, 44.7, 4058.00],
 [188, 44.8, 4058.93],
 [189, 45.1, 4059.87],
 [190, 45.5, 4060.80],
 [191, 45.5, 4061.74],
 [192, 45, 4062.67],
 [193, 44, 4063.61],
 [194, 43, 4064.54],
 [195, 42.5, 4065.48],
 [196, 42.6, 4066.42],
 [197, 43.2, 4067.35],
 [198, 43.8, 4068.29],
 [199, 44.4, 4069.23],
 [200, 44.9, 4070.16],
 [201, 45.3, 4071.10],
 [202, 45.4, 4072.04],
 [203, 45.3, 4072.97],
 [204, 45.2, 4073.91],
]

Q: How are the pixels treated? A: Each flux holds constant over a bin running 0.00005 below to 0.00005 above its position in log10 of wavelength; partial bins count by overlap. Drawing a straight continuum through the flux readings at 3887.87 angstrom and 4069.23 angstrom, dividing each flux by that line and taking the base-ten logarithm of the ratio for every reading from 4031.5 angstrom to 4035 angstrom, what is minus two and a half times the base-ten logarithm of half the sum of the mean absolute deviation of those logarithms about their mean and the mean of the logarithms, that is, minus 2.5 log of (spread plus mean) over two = 5.0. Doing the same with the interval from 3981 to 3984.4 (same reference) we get 4.0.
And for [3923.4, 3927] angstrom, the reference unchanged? 5.2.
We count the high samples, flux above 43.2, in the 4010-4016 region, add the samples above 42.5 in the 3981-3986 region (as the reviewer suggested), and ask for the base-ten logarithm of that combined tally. 1.0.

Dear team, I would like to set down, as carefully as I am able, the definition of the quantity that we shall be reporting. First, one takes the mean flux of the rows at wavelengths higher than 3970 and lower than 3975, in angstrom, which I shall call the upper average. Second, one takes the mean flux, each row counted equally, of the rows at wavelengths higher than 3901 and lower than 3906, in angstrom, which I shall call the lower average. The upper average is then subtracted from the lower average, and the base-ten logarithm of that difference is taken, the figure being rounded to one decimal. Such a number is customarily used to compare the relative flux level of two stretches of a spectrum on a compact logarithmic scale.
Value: 1.3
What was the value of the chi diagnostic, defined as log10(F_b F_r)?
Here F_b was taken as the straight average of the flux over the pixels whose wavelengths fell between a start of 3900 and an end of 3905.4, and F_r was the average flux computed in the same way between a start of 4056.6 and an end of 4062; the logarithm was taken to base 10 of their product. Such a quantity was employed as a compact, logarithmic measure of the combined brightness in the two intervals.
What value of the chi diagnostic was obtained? 3.23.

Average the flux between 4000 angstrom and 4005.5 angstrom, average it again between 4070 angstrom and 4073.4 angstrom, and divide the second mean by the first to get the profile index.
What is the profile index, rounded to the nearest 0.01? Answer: 1.04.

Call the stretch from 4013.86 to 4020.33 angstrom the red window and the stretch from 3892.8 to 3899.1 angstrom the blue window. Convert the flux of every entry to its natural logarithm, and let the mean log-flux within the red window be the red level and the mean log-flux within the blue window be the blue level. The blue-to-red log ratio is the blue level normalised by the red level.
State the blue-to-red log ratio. 0.95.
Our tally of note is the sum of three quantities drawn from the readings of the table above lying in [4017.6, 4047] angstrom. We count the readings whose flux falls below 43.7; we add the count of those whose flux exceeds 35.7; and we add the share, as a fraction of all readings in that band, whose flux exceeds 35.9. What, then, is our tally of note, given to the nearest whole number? 41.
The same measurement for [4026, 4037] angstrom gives 18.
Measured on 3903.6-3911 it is 14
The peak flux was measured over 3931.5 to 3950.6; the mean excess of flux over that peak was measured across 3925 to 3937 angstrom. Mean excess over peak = -17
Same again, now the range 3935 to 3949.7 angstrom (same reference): -13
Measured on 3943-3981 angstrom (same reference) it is -7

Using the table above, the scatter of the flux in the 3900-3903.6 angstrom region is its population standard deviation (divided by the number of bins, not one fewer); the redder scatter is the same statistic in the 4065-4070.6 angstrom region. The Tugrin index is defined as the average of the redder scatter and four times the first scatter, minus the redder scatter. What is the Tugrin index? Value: 0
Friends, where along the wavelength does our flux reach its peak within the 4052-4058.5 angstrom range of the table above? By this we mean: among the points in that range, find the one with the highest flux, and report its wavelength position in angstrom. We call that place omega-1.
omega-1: 4054.26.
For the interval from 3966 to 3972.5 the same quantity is 3966.54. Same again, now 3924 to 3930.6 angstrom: 3924.75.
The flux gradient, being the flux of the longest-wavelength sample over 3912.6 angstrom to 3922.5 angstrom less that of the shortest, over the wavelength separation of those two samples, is -0.6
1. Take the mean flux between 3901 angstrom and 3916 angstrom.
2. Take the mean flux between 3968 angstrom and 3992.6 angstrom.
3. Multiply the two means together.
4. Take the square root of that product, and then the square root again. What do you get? 6.02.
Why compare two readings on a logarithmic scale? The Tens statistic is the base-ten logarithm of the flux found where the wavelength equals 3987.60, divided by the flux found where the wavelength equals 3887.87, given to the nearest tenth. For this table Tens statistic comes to 0.1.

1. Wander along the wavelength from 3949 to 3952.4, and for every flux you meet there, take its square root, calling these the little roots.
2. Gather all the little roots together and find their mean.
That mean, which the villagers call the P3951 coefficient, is 6.24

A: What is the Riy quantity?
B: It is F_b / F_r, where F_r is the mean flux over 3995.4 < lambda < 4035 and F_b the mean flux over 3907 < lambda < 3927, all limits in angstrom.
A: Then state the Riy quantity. 0.87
